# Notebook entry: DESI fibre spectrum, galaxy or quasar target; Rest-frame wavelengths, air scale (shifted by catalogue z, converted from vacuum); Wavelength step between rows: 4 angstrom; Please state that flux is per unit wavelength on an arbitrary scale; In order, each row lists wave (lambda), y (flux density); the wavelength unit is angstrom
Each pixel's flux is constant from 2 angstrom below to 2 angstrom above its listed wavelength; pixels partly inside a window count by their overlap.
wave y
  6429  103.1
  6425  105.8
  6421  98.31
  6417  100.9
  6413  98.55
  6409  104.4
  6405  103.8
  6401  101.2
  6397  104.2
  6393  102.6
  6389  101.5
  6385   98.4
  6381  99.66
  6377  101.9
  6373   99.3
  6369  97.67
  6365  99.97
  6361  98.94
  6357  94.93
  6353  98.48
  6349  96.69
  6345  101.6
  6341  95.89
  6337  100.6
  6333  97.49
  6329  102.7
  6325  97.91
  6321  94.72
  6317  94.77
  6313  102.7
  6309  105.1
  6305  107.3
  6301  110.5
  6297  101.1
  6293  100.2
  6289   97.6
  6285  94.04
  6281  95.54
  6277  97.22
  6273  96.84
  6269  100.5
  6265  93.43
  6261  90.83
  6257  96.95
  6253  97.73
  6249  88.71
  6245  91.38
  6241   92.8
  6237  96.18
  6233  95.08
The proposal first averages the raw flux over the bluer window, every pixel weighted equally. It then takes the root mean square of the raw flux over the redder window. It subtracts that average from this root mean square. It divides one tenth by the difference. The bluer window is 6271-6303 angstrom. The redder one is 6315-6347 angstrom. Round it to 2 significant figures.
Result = -0.11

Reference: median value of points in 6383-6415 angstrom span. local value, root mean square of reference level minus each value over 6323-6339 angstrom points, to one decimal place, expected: 3.2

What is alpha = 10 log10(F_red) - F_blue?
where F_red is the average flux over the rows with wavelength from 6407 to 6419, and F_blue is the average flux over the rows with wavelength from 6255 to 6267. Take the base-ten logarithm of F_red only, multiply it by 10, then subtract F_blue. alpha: -73.7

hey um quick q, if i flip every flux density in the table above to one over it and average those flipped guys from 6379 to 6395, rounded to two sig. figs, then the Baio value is 0.0099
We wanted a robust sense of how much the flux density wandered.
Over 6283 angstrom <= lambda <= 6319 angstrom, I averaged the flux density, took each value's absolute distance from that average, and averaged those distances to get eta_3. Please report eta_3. 4.4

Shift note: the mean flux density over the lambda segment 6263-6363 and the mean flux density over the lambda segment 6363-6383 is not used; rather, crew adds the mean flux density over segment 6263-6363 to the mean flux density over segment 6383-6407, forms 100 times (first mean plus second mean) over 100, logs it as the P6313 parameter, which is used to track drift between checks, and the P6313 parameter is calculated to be 201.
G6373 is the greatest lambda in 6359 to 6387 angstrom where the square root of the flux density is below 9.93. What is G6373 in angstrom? 6385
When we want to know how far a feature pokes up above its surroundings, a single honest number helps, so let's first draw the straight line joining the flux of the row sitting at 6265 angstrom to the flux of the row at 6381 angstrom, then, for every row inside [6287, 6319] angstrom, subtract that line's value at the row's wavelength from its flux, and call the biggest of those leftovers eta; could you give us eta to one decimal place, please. 15.1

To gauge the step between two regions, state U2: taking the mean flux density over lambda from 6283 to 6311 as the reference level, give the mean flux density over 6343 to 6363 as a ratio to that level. 0.960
